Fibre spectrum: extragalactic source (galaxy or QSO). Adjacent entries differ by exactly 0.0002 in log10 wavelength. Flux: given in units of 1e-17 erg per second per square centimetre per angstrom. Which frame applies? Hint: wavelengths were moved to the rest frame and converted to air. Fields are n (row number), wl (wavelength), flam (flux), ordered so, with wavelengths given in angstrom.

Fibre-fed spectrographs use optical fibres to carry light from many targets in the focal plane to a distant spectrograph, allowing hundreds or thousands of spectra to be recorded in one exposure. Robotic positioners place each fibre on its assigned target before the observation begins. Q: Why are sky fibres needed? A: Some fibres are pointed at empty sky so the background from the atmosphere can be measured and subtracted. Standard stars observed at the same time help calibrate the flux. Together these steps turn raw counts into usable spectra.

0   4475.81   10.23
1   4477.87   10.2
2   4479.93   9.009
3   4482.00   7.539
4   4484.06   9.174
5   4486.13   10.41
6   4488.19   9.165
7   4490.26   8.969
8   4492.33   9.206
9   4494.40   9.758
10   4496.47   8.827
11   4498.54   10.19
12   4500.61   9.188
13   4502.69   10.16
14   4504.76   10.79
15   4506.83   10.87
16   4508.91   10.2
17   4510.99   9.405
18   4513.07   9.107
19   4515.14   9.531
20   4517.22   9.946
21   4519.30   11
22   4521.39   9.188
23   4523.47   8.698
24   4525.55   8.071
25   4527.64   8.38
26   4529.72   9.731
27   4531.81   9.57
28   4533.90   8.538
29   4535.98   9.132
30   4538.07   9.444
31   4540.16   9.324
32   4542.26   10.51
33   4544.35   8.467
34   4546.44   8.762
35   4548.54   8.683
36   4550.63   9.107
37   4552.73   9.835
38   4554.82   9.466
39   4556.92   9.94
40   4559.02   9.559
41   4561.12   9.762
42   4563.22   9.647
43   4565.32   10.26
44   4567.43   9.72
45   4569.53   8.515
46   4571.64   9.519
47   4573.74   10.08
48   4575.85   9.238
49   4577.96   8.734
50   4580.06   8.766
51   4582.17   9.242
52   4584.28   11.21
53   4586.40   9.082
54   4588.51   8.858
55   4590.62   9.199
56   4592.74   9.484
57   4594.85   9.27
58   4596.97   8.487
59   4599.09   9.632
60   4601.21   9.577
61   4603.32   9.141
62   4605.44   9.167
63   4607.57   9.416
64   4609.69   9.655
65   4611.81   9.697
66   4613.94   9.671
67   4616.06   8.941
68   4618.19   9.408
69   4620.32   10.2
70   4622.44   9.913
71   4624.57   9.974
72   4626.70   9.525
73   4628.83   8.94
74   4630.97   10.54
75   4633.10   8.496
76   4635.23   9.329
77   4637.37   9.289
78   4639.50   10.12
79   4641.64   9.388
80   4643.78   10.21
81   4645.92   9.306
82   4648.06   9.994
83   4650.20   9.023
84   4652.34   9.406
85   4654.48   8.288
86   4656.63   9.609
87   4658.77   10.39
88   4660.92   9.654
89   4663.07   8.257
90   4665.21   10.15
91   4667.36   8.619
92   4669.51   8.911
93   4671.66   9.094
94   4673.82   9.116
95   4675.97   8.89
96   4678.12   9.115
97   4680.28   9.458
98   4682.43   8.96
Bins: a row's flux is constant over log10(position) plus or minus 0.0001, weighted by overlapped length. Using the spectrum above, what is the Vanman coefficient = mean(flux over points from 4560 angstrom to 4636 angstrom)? 9.45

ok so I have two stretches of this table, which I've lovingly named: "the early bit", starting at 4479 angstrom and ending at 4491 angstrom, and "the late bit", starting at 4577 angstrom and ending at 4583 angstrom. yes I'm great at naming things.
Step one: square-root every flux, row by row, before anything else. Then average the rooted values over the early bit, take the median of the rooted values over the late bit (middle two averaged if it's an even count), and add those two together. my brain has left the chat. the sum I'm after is 5.96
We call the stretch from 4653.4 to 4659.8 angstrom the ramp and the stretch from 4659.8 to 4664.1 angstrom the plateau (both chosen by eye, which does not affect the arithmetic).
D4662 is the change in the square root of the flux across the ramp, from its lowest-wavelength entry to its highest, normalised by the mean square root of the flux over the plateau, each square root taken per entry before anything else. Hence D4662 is 0.12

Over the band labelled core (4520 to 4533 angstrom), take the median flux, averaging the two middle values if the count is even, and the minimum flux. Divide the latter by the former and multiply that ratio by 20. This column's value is 18.0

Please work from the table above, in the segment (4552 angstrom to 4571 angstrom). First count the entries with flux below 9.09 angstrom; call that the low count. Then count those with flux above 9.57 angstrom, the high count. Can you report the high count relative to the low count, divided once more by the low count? 6.0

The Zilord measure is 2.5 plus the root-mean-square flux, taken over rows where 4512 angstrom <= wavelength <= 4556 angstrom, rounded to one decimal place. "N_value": 11.8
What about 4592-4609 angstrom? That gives 11.8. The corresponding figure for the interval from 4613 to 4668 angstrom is 12.0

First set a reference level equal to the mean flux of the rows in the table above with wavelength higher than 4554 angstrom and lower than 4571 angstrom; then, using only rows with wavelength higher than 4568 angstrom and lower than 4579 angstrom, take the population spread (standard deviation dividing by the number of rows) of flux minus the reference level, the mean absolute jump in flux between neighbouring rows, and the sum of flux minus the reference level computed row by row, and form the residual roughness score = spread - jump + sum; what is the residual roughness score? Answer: -2.1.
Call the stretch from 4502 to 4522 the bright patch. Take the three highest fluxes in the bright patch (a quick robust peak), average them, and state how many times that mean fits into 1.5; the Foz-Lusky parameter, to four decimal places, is 0.1378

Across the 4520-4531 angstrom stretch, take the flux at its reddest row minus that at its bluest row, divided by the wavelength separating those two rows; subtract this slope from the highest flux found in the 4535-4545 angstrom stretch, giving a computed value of 10.4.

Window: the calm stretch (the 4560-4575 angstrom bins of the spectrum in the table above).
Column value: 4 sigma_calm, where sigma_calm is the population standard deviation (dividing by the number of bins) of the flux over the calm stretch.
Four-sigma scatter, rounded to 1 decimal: 2.1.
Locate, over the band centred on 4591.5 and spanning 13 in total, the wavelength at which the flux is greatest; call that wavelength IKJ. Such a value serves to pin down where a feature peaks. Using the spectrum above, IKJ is 4592.74 angstrom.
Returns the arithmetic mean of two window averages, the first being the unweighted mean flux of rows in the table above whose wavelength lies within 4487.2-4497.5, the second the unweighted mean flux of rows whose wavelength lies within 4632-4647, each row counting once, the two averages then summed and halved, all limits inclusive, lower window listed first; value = 9.32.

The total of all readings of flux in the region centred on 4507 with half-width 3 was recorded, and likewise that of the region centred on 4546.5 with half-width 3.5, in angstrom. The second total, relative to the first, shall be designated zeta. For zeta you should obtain 0.81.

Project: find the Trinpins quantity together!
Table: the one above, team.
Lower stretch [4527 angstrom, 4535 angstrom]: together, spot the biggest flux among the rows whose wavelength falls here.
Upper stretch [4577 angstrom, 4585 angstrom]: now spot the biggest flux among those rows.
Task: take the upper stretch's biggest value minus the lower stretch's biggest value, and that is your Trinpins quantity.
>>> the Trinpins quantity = 1.5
